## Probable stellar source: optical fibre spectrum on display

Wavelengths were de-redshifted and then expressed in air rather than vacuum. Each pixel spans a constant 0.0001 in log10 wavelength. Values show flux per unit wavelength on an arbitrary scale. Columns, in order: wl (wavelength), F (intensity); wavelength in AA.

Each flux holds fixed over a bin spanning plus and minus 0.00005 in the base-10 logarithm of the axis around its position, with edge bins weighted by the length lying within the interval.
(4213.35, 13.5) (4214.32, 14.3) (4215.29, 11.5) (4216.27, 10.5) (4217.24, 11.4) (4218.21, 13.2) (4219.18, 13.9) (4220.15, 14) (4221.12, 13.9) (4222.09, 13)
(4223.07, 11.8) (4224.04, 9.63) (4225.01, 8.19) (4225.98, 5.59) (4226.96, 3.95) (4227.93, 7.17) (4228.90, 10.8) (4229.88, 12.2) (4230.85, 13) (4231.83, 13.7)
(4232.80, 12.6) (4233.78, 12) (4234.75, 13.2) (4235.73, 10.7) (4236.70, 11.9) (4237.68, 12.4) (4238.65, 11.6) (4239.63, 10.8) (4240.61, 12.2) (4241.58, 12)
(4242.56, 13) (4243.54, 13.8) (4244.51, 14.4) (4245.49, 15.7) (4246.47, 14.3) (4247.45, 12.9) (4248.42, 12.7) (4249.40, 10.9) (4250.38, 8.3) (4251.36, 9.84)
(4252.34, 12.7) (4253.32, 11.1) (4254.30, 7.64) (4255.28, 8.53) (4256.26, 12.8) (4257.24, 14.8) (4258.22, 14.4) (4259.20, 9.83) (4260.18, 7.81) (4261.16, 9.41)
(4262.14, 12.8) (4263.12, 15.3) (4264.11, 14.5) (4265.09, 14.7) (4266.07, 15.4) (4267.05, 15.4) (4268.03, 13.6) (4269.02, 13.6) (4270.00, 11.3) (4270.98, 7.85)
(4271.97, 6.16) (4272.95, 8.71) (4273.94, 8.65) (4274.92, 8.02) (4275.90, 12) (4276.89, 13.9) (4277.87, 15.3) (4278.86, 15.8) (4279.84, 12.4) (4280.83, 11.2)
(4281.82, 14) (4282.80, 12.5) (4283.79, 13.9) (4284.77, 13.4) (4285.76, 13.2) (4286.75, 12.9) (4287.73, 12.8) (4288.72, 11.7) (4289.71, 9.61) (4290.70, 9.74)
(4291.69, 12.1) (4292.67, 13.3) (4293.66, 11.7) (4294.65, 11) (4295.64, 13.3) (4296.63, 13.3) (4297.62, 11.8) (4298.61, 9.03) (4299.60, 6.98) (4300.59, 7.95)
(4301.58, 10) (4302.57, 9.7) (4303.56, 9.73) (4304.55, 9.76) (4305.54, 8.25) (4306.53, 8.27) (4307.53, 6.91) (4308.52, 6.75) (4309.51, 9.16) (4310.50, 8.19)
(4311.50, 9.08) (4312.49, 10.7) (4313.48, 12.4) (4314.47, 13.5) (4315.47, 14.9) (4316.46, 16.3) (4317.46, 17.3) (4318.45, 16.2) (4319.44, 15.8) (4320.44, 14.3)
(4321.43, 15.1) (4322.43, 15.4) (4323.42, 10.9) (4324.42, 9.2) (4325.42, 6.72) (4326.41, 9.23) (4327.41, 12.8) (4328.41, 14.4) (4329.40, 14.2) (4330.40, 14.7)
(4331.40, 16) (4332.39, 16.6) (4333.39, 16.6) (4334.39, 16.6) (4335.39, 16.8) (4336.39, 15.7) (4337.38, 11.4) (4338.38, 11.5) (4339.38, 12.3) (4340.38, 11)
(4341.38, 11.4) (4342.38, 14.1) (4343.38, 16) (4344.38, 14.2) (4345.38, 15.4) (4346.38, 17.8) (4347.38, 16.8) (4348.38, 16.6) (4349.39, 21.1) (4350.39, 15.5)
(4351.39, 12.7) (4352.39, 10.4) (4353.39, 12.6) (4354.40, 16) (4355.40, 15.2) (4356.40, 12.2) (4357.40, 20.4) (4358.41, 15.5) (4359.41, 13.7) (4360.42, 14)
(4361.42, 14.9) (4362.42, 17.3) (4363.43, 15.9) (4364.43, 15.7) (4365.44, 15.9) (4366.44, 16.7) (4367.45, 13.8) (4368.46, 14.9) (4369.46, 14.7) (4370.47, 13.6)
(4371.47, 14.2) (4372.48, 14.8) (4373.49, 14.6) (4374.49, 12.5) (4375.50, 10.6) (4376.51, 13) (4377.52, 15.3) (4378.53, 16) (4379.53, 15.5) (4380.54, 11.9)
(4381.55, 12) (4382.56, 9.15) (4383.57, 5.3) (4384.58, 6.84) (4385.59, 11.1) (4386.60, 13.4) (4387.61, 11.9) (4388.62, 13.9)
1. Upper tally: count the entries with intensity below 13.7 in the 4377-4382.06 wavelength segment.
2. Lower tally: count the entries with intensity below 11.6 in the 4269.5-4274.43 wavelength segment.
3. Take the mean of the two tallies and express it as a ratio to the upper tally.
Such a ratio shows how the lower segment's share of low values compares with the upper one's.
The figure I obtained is 1.75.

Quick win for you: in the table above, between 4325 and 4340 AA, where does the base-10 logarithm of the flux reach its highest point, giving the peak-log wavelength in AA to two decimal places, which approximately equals 4335.39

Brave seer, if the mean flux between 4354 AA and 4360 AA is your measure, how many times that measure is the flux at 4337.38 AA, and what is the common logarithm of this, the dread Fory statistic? -0.133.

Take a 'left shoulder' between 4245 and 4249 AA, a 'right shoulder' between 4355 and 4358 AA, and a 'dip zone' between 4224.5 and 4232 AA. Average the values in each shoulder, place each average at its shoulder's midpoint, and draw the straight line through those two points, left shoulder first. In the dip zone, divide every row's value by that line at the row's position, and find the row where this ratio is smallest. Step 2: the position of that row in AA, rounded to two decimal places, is 4226.96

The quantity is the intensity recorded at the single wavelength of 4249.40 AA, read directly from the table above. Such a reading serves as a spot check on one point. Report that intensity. 10.9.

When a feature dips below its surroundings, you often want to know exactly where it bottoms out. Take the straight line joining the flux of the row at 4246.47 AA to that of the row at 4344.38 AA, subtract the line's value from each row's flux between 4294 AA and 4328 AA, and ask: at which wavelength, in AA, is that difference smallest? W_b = 4325.42 AA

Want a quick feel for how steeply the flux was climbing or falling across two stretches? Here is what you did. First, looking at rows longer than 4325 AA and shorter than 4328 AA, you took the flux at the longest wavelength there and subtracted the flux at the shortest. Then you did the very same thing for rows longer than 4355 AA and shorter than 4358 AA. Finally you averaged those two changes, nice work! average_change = 6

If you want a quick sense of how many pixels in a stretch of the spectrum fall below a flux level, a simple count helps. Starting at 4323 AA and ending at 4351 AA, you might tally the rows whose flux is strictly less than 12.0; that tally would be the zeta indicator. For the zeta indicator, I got 8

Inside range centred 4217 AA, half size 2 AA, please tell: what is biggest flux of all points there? 13.2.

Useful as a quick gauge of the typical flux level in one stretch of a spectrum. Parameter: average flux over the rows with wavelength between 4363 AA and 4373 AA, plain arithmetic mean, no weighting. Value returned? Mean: 15.0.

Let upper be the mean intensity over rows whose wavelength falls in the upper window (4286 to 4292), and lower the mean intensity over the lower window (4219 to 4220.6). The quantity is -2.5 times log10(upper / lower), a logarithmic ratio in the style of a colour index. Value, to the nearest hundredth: 0.21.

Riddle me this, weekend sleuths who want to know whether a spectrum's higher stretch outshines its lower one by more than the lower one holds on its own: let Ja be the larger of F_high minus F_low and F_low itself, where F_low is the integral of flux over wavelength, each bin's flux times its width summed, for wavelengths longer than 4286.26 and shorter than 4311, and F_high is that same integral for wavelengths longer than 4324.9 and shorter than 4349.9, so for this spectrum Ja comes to 251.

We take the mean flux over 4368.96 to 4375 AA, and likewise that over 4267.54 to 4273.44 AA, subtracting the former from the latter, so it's -3.9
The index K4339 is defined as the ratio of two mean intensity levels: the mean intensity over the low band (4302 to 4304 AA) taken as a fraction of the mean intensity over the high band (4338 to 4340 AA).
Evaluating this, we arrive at 0.82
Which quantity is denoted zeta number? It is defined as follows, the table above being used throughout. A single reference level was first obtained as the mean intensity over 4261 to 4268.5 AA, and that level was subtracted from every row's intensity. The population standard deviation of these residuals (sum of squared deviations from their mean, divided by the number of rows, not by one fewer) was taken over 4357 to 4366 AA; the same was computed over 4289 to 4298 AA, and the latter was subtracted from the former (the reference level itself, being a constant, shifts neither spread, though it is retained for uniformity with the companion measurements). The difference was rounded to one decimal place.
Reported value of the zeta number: 0.5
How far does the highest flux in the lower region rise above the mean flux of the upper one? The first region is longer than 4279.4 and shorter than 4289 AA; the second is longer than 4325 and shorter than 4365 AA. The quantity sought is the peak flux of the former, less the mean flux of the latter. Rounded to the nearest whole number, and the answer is -1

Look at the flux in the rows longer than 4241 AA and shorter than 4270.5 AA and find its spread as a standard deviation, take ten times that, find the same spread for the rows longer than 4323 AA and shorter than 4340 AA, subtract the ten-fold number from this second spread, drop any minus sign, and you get 21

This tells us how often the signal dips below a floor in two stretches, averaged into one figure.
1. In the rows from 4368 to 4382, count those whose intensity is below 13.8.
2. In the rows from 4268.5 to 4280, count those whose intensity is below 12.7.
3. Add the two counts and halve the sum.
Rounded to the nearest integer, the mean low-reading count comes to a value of 7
